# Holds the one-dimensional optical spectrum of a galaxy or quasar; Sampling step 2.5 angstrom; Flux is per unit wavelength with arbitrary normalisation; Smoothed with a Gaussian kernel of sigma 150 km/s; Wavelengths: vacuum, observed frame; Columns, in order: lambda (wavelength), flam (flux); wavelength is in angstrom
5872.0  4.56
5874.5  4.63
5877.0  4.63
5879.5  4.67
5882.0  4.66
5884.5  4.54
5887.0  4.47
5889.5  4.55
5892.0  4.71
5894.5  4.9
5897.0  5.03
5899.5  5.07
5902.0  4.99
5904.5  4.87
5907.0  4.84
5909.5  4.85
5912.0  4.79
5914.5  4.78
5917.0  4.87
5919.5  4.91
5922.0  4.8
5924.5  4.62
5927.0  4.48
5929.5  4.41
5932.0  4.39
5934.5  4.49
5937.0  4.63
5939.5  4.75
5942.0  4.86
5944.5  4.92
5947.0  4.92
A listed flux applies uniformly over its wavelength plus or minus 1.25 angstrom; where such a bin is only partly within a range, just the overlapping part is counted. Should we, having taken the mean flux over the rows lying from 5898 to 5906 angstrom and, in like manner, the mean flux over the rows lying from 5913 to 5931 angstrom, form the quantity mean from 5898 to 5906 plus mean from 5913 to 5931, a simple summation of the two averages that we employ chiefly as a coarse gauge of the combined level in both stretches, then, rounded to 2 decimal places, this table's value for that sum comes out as 9.67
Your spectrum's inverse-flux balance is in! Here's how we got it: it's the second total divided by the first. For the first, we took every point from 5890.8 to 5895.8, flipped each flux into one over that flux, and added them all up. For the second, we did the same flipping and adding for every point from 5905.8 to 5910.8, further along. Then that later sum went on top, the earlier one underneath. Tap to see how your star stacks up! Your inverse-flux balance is 0.99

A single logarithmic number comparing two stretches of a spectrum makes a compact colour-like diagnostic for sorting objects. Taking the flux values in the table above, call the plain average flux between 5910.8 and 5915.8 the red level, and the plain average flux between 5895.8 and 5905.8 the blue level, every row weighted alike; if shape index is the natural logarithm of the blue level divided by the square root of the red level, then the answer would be 0.82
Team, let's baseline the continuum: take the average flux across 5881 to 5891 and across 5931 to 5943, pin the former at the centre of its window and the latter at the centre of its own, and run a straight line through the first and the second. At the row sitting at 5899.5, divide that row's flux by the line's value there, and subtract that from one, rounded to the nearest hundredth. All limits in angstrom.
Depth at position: -0.11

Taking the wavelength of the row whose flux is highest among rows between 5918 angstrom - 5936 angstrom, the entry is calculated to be 5919.5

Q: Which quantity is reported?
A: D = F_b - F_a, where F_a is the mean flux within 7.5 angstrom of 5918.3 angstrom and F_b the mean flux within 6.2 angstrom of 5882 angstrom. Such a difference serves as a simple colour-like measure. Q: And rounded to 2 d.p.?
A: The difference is -0.20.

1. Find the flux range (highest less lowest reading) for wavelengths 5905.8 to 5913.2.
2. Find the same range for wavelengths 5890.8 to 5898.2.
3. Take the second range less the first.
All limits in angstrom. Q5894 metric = 0.26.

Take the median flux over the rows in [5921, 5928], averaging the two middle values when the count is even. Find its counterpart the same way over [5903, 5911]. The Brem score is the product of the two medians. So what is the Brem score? 22.4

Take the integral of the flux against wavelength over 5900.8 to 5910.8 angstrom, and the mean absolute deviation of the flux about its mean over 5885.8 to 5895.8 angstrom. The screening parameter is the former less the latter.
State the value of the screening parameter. 48.7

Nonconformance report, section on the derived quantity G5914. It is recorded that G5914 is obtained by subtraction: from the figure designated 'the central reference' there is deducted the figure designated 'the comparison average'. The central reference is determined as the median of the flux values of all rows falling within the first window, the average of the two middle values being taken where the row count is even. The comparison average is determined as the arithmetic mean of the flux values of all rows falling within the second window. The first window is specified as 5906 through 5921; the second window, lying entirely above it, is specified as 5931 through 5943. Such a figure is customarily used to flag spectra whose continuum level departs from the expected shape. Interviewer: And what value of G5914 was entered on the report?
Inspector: 0.22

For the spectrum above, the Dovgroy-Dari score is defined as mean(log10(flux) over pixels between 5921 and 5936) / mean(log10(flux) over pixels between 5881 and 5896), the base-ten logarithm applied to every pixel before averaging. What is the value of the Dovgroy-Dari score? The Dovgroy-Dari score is 0.98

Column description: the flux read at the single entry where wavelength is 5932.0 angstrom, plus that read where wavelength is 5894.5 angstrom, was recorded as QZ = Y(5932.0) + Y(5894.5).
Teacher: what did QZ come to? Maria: 9.29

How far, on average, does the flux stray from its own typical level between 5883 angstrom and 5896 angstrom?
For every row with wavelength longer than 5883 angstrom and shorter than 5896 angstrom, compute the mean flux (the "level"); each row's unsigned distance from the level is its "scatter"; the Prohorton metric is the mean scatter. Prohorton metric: 0.14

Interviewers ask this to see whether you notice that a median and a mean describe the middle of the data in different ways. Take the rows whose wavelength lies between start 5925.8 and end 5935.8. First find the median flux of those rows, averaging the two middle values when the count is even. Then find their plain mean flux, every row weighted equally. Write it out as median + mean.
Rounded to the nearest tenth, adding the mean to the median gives 8.9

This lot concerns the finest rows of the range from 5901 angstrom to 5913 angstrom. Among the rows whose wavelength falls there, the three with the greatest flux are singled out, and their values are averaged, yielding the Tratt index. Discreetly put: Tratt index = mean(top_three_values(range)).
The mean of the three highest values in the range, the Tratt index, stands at 4.90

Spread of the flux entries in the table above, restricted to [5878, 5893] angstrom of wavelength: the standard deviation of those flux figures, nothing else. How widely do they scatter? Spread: 0.09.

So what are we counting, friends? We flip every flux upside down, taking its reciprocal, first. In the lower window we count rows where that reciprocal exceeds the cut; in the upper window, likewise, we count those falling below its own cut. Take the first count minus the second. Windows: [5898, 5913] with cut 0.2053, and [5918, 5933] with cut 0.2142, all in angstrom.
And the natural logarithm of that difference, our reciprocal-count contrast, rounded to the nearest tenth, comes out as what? 0.7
